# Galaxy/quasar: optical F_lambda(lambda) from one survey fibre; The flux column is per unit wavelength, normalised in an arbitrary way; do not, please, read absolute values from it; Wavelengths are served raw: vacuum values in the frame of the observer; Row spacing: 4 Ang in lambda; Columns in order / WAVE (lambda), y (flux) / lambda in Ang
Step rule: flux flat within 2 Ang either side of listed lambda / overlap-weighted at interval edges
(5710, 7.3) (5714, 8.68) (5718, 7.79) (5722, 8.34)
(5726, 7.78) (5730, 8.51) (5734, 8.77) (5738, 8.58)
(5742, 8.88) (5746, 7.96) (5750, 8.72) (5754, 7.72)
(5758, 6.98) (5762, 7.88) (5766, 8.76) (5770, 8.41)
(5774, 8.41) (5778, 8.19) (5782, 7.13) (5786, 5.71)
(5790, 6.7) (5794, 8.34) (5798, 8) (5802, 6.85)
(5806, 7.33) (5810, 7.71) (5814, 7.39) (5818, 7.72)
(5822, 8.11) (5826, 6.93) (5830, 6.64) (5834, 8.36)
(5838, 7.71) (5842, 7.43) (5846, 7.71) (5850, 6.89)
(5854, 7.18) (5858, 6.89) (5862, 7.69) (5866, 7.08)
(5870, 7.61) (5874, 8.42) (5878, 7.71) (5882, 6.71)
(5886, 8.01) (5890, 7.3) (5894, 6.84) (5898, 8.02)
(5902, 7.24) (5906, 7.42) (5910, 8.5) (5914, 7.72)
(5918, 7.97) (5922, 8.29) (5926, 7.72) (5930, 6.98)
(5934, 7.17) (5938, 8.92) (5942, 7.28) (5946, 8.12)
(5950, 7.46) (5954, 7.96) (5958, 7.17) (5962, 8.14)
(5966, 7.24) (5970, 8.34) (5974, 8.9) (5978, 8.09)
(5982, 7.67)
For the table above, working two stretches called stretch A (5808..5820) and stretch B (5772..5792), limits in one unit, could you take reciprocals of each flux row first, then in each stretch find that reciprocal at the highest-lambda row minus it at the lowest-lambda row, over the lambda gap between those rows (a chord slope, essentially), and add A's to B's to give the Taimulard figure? 0.0019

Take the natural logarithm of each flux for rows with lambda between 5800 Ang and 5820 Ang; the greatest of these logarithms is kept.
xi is 2.04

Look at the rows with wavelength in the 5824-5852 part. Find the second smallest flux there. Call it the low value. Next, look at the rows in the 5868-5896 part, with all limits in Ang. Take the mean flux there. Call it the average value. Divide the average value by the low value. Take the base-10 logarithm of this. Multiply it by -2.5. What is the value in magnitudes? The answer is -0.09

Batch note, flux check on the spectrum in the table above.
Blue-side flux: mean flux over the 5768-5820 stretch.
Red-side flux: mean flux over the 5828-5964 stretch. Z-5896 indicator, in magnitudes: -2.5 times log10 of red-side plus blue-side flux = -2.95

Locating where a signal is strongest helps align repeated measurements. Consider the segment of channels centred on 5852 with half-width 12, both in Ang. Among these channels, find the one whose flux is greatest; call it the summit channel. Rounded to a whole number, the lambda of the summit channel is 5846 Ang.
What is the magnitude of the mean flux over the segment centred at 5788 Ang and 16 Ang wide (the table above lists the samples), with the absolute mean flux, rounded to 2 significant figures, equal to 7.0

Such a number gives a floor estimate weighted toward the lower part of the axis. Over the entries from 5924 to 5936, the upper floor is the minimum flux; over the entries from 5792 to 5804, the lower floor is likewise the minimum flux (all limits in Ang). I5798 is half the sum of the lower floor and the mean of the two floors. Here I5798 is 6.9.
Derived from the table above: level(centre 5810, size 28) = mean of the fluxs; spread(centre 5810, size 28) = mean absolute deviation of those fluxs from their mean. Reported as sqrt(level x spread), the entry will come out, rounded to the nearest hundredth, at 1.61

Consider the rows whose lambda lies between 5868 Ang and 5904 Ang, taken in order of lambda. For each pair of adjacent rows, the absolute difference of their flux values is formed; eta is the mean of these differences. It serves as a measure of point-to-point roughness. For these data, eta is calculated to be 0.87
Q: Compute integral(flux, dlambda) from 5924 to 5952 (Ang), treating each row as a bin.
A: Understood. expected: 214.6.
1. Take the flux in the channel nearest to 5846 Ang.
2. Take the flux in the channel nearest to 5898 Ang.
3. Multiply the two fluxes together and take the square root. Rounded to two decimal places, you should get 7.86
